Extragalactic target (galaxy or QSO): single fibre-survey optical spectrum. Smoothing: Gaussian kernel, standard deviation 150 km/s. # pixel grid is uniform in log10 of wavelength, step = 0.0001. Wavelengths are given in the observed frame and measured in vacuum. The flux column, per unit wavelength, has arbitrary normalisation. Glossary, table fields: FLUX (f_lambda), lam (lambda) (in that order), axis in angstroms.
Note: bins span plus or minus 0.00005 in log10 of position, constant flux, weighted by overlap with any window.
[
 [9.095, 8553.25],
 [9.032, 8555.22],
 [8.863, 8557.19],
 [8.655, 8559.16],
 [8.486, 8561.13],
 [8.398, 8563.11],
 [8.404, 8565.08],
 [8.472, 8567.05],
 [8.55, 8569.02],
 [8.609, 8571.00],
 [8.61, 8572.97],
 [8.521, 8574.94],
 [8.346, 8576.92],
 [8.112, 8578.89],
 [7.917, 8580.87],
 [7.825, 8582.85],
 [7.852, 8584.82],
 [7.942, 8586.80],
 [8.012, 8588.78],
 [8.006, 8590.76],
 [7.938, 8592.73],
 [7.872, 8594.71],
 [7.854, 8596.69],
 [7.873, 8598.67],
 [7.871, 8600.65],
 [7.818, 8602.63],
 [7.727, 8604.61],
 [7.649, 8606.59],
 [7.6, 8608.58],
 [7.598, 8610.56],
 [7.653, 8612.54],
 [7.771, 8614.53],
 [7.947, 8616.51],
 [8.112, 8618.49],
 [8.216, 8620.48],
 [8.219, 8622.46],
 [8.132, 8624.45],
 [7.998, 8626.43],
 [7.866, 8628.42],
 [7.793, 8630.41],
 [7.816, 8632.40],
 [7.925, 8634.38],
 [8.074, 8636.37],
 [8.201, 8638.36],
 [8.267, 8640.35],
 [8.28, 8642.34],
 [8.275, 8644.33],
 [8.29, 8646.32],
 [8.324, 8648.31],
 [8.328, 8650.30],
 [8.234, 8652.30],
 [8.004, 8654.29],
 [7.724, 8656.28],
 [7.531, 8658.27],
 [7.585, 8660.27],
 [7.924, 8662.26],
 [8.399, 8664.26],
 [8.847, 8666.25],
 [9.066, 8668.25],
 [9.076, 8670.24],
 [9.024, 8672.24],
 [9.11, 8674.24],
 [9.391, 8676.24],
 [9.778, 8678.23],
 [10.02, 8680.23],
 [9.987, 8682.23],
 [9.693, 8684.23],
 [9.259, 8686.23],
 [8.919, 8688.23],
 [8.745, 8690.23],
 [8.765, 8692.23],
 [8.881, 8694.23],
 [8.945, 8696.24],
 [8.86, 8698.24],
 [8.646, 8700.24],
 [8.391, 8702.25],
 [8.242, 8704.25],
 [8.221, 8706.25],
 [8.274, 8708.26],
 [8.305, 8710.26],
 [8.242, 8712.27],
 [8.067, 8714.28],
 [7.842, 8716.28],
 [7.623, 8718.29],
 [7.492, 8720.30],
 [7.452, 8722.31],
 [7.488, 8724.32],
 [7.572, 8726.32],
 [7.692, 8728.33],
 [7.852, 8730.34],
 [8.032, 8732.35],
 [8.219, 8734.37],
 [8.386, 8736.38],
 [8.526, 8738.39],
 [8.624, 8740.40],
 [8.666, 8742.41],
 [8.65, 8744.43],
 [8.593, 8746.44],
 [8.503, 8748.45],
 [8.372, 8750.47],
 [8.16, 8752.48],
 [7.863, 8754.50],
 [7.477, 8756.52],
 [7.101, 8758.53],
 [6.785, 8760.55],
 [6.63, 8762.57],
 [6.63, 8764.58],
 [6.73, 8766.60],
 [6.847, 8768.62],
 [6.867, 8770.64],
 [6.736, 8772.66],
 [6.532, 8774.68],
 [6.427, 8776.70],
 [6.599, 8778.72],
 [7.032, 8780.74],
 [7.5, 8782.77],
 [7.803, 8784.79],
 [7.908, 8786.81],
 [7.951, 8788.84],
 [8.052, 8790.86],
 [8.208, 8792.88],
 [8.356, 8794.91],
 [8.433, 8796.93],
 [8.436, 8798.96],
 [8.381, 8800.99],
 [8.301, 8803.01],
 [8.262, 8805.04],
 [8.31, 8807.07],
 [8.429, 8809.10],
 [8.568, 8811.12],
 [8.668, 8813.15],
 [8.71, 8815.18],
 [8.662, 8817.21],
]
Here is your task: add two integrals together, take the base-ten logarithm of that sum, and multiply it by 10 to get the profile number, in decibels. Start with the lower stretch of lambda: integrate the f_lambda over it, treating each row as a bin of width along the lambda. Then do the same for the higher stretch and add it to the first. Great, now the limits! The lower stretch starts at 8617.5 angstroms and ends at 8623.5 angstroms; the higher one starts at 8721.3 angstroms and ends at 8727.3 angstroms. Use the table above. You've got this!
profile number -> 19.7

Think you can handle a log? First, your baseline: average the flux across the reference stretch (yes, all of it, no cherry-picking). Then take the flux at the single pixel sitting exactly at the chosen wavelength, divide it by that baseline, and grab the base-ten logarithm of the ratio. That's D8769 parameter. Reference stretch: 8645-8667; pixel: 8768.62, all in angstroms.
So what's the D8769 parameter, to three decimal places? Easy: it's -0.073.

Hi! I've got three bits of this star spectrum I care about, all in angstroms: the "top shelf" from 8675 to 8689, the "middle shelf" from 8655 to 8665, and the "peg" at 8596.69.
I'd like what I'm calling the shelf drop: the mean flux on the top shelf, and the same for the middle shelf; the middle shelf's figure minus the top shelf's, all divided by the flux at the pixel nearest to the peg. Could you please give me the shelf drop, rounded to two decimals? -0.22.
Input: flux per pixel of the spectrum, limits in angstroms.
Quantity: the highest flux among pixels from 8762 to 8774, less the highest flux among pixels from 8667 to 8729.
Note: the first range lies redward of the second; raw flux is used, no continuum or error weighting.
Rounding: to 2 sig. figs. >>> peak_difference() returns -3.2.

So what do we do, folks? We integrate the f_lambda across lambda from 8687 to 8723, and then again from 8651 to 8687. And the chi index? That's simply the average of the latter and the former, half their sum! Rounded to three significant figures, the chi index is 309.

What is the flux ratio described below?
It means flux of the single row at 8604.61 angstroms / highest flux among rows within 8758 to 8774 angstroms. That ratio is 1.09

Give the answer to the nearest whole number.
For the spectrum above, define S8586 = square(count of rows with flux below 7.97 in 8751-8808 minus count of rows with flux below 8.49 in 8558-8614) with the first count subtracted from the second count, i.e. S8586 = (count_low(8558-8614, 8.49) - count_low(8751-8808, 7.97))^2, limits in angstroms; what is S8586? 25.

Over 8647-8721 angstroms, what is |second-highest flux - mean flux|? 1.4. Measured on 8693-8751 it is 0.7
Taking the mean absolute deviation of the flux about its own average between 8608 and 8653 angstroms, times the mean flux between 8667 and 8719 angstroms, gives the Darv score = 1.9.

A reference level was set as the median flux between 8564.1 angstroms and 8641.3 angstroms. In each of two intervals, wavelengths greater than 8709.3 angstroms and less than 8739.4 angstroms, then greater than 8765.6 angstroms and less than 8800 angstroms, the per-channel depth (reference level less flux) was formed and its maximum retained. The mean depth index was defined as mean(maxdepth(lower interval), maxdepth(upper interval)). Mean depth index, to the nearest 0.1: 1.0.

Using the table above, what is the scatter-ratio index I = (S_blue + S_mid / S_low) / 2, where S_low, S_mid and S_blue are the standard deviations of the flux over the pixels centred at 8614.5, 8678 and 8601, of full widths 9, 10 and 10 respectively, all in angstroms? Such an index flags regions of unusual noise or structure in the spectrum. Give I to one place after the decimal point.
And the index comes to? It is 1.0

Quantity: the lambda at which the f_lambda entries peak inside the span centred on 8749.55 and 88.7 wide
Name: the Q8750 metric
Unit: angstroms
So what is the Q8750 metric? 8742.41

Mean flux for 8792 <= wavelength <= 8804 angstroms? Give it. 8.4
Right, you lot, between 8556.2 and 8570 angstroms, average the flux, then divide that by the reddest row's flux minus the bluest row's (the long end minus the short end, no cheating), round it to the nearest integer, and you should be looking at -27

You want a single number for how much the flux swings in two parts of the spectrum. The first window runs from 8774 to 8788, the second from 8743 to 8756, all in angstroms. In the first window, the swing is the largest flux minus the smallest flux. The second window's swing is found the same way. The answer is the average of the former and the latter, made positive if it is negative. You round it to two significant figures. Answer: 1.1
